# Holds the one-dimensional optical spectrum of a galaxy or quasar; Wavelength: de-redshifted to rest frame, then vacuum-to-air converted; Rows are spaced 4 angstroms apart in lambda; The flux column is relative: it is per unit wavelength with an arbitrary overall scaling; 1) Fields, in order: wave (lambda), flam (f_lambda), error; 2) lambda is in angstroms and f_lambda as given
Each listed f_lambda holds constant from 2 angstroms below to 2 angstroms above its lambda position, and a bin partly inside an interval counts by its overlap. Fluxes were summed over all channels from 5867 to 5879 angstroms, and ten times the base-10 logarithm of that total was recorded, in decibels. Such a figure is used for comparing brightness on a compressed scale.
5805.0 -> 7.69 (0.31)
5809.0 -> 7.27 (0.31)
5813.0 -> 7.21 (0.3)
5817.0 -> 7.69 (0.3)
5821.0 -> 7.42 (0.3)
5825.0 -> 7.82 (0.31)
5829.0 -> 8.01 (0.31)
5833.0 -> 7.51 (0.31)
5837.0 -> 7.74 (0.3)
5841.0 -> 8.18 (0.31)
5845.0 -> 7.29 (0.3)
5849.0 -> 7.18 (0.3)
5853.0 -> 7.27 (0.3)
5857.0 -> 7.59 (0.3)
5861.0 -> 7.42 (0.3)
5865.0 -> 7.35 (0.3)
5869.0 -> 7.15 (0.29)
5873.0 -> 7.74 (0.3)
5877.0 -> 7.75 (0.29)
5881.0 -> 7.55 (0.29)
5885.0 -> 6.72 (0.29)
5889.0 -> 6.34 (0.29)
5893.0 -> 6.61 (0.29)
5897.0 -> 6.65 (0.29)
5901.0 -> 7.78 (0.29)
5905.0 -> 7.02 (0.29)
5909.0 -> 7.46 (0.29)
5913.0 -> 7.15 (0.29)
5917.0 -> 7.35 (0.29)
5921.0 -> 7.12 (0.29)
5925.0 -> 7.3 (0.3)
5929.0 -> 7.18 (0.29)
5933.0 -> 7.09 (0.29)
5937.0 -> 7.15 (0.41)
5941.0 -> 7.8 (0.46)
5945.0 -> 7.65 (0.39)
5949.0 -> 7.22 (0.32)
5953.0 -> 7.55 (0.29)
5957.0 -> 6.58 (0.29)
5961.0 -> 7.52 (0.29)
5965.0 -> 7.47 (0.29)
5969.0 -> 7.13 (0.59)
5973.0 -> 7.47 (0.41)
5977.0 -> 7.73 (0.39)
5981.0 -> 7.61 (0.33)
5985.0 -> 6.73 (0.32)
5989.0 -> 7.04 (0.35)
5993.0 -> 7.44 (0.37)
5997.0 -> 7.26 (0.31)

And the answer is 13.5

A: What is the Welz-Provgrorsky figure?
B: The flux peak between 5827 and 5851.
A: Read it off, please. 8.18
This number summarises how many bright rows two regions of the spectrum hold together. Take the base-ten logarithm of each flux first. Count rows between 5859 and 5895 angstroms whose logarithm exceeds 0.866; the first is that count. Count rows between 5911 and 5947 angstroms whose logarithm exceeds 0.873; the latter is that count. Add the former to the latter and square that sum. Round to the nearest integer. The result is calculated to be 49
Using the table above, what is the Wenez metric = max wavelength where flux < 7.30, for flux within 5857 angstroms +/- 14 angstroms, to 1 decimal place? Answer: 5869.0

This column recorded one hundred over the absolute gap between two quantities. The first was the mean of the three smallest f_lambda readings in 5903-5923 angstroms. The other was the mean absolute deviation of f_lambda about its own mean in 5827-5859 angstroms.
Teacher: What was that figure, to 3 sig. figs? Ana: 14.7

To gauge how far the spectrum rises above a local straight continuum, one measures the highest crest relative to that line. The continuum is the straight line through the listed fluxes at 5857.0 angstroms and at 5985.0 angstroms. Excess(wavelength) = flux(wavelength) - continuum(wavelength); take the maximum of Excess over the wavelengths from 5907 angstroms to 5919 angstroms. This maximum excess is 0.2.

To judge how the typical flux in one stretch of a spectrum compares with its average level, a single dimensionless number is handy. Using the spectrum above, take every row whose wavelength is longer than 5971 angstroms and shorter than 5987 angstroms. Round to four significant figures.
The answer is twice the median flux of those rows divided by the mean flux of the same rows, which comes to 2.042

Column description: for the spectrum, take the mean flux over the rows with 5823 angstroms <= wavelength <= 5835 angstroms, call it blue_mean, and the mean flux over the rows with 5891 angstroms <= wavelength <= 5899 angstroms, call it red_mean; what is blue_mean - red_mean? 1.15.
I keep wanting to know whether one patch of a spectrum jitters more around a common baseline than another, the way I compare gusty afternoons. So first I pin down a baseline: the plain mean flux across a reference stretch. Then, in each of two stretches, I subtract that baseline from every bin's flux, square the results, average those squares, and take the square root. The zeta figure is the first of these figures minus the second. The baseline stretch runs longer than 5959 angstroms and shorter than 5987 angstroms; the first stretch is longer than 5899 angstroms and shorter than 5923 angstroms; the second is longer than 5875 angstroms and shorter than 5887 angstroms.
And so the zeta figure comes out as -0.2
